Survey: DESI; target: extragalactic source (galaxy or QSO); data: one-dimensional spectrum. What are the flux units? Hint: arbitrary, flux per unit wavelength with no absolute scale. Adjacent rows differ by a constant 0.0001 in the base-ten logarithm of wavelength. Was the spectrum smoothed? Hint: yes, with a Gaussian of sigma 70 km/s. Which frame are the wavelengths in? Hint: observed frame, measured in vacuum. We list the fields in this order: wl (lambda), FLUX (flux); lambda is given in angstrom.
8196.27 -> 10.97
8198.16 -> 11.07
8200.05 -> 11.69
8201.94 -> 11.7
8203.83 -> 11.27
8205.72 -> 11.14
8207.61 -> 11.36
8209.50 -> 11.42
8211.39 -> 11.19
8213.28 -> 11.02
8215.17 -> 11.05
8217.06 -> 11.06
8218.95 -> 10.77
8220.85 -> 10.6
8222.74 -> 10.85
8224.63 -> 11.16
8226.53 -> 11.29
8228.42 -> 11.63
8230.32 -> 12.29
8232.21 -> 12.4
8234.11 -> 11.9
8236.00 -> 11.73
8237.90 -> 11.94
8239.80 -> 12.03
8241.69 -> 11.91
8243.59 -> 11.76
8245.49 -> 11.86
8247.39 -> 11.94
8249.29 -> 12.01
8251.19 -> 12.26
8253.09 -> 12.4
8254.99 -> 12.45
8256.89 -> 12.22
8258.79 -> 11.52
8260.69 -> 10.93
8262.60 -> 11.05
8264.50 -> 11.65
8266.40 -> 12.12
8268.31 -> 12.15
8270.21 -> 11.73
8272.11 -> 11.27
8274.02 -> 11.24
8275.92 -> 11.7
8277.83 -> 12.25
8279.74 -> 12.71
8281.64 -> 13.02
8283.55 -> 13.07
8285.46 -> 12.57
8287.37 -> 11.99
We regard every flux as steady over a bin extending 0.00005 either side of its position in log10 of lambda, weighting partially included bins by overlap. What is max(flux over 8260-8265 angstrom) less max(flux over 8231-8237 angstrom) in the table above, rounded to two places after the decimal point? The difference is -0.75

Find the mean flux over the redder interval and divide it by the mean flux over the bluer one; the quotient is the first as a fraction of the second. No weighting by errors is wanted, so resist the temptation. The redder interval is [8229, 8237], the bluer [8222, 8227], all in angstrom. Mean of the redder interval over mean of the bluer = 1.09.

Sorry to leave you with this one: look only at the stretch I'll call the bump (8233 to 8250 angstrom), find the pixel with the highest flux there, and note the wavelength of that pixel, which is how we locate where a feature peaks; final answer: 8239.80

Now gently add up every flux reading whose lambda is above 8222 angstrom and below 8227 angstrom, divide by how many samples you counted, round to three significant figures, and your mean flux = 11.1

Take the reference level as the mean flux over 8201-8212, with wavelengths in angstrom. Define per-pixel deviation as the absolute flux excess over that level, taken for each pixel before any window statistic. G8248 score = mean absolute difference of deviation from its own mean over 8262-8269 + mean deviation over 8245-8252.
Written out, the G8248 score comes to 0.92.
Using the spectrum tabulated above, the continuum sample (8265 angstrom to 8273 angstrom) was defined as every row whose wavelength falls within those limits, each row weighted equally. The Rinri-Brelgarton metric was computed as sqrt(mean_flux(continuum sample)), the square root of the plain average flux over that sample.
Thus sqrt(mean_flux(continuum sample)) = 3.44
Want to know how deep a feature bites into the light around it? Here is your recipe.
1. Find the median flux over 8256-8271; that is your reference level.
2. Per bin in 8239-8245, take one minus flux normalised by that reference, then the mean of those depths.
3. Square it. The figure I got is 0.0003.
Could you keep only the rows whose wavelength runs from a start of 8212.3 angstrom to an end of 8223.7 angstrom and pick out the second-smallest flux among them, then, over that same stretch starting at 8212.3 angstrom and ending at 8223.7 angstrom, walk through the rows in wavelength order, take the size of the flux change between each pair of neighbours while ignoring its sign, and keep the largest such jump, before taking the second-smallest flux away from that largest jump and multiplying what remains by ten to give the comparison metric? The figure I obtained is -104.8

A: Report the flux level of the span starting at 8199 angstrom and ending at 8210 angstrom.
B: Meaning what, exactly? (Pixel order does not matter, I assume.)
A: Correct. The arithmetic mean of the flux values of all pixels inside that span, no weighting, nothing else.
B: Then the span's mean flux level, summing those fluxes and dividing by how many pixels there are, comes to 11.4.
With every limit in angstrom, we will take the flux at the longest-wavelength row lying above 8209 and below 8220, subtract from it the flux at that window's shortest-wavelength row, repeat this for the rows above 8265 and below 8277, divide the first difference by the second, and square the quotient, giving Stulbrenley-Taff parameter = 2.4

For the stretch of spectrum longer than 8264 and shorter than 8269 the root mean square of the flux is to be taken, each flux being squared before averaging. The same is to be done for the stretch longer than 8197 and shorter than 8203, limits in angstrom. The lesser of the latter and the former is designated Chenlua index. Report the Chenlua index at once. 11.5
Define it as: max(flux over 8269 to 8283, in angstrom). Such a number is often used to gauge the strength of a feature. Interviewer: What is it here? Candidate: 13.02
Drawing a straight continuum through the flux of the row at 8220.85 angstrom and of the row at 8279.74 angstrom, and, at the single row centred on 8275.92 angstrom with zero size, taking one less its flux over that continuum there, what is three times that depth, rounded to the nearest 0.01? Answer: 0.21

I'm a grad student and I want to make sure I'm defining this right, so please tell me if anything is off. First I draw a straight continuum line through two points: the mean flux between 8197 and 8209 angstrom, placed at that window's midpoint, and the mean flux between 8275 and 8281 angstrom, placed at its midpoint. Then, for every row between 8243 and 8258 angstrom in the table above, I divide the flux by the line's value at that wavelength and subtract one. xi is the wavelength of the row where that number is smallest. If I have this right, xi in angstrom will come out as 8243.59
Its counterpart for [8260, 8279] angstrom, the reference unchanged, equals 8260.69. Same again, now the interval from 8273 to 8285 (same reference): 8274.02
